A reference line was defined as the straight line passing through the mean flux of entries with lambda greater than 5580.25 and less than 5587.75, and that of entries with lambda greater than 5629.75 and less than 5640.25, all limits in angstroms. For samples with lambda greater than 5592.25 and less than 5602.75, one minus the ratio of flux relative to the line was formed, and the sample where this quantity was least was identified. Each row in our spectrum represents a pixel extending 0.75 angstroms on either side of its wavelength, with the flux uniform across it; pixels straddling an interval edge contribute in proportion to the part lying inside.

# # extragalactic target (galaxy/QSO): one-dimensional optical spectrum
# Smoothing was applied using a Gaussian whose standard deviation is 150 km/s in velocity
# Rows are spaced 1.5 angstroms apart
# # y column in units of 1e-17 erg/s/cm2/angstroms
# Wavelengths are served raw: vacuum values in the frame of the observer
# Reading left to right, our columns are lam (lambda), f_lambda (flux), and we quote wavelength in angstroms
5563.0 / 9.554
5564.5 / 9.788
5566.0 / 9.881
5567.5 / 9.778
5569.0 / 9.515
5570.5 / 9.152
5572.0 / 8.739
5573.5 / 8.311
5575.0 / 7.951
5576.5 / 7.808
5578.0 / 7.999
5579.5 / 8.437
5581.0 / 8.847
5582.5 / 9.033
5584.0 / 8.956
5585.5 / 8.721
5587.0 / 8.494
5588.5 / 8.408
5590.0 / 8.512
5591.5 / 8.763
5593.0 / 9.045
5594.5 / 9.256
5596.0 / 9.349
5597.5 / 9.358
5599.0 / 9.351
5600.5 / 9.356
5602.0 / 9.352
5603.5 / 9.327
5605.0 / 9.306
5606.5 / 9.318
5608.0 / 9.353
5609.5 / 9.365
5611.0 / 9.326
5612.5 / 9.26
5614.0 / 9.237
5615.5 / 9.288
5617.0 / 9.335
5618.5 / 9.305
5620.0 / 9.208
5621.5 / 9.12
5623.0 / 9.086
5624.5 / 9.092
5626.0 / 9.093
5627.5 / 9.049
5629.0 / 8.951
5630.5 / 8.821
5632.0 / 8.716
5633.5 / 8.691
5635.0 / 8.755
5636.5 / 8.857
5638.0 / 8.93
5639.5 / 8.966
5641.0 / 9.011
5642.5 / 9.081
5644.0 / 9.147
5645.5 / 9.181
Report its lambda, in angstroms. 5597.5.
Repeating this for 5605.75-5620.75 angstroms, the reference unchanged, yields 5609.5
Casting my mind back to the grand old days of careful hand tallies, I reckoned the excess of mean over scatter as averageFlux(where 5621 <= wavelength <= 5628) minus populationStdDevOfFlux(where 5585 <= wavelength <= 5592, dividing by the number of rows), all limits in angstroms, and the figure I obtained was 9.0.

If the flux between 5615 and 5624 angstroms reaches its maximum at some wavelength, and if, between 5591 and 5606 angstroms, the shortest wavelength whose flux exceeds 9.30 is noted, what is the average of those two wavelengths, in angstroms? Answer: 5606.5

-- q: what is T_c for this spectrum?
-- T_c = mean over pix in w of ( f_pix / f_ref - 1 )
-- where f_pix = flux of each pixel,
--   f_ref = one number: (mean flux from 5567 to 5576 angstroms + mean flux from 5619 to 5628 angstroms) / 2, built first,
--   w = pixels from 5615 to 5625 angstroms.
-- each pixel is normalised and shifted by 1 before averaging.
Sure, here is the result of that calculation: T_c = 0.02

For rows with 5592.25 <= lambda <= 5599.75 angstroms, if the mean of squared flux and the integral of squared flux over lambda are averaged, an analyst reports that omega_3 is 365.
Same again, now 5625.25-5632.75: 339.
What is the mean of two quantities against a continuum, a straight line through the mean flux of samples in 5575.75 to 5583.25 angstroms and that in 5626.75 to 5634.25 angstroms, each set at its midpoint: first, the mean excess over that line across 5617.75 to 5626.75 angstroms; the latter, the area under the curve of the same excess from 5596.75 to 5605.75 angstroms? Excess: 3.5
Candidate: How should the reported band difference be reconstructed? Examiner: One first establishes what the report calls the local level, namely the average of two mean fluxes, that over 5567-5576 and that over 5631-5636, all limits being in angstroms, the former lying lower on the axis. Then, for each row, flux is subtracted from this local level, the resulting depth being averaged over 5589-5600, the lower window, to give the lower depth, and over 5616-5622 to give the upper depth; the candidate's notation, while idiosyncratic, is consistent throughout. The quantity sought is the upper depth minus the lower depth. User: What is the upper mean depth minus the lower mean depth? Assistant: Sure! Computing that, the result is -0.2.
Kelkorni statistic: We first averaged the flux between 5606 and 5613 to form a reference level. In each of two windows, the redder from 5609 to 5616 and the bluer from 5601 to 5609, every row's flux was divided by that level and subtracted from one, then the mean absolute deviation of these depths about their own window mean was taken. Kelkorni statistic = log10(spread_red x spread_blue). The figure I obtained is -5.10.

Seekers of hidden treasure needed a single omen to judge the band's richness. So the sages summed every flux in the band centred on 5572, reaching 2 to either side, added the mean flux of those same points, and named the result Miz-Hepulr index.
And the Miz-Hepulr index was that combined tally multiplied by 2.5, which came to 87.3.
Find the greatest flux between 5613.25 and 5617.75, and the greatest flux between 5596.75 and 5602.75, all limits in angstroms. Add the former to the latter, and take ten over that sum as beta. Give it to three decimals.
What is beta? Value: 0.535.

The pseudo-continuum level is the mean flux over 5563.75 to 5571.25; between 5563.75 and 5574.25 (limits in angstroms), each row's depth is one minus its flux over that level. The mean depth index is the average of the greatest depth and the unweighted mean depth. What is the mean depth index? 0.084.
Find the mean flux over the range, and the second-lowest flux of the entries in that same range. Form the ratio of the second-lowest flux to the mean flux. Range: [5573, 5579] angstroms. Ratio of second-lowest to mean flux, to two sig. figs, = 0.99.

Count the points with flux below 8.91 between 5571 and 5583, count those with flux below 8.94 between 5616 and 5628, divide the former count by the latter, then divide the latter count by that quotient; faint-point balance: 0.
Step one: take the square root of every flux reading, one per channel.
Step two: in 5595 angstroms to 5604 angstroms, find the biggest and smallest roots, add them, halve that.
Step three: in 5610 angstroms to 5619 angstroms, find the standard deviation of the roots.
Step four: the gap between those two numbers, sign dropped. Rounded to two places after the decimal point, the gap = 3.05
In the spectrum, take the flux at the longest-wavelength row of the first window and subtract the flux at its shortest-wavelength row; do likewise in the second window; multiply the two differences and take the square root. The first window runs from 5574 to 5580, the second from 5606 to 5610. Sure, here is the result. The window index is 0.15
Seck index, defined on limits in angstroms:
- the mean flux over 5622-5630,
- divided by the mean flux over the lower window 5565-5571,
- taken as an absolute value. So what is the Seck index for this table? 0.94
